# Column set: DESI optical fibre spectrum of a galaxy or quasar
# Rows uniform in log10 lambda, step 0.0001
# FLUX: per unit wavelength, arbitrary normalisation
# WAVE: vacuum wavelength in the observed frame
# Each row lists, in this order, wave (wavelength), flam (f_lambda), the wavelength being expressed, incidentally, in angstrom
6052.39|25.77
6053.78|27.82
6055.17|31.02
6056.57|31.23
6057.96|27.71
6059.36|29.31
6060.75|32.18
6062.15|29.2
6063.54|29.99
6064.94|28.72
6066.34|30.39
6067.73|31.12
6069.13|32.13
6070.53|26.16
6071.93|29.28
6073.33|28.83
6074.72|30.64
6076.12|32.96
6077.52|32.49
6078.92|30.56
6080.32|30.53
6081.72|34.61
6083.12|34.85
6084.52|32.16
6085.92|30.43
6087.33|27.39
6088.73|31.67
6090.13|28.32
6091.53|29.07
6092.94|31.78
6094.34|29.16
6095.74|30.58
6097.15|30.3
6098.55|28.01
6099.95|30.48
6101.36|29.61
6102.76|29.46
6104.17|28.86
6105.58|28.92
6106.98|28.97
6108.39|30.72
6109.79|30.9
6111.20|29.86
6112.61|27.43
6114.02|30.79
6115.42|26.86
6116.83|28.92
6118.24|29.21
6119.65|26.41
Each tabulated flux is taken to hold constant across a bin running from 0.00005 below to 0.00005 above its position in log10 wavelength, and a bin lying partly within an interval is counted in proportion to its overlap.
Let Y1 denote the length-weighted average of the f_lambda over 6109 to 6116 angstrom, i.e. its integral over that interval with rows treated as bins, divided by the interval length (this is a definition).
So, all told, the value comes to 29.3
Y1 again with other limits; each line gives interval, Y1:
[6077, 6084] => 32.6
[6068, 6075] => 29.4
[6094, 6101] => 29.7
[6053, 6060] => 29.4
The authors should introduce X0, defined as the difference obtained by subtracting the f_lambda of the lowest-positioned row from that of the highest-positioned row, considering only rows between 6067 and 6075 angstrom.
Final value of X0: 0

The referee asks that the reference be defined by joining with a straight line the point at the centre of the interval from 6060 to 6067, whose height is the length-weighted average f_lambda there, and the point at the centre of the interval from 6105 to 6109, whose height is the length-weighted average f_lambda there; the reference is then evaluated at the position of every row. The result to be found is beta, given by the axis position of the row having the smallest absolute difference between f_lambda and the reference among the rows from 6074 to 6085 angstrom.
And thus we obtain 6080.32 angstrom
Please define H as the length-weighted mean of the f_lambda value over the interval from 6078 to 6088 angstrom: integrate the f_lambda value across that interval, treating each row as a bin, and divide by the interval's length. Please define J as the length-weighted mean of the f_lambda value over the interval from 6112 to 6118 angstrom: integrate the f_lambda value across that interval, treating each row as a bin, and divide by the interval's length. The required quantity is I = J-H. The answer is -3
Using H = 31.5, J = 28.6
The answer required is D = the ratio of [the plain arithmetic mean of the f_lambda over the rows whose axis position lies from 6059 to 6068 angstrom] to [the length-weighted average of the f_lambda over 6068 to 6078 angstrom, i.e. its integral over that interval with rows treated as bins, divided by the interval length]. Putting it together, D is 0.99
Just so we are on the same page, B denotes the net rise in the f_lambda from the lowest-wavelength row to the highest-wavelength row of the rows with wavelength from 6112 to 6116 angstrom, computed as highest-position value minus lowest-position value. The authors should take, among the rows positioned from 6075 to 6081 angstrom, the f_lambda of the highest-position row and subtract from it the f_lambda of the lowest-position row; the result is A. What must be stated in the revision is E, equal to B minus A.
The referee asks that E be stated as 2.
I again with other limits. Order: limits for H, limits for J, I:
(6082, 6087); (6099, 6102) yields -2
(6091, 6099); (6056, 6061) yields 0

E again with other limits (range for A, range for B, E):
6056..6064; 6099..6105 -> 0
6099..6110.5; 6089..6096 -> 2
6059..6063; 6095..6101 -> 0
